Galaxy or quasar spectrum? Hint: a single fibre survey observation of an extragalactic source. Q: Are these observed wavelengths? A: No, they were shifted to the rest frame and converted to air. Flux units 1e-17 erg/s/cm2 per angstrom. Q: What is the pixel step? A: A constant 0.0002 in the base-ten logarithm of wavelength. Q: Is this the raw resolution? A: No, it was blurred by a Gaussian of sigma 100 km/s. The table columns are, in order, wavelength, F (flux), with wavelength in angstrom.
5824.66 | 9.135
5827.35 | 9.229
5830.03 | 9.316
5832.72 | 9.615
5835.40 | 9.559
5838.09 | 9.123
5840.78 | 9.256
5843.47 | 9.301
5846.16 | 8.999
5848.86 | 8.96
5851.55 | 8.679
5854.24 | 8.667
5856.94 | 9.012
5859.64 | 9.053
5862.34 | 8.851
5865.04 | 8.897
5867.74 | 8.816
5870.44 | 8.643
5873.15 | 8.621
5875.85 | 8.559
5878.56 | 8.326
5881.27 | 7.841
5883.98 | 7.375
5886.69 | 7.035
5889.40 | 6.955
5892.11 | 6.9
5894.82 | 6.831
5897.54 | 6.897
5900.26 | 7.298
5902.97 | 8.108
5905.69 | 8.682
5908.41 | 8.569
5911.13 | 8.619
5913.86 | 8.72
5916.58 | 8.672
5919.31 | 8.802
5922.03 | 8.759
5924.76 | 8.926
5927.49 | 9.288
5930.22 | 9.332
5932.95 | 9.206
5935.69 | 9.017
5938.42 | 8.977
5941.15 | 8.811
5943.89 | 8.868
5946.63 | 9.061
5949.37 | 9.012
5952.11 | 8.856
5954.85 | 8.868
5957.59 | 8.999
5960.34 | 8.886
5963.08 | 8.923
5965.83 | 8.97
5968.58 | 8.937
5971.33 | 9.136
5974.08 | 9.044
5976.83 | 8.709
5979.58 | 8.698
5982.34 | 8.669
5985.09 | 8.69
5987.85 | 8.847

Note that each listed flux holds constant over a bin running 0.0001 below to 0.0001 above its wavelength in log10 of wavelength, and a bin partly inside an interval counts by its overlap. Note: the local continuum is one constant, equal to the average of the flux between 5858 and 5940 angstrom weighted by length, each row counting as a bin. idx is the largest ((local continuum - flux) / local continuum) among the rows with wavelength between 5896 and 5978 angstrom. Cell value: 0.17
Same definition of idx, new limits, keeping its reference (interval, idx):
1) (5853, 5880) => 0.00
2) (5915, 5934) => -0.04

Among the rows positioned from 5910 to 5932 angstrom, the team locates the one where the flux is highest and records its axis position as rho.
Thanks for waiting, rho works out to 5930.22 angstrom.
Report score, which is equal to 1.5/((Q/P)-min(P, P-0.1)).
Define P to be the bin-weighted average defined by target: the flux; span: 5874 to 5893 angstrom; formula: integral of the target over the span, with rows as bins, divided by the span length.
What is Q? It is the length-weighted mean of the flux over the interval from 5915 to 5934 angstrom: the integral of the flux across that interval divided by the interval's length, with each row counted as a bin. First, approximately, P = 7.6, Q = 9.0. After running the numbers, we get -0.237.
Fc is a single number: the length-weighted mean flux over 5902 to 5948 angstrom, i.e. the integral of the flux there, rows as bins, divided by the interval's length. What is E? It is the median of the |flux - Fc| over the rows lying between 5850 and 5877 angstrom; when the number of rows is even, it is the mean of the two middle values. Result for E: 0.18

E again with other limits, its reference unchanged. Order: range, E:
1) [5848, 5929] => 0.22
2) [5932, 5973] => 0.12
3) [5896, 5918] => 0.26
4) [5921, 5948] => 0.14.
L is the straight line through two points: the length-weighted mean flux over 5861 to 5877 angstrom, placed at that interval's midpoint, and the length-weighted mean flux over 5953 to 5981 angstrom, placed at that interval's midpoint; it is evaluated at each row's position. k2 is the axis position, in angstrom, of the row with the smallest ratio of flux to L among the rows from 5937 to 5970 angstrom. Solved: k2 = 5941.15 angstrom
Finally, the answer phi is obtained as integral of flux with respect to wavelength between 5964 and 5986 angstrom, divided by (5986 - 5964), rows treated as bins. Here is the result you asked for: 8.86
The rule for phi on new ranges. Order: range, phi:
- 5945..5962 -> 8.95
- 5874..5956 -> 8.38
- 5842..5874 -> 8.88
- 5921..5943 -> 9.04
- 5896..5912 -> 8.00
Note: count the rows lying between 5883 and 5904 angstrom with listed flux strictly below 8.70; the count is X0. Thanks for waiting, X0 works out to 8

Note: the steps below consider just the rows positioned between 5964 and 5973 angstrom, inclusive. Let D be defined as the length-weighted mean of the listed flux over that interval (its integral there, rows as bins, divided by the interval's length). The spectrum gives 9.01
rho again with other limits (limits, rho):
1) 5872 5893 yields 5873.15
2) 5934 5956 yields 5946.63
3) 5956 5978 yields 5971.33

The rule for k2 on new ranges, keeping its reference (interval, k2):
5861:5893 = 5892.11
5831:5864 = 5854.24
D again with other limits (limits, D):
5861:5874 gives 8.77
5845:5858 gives 8.86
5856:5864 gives 8.96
